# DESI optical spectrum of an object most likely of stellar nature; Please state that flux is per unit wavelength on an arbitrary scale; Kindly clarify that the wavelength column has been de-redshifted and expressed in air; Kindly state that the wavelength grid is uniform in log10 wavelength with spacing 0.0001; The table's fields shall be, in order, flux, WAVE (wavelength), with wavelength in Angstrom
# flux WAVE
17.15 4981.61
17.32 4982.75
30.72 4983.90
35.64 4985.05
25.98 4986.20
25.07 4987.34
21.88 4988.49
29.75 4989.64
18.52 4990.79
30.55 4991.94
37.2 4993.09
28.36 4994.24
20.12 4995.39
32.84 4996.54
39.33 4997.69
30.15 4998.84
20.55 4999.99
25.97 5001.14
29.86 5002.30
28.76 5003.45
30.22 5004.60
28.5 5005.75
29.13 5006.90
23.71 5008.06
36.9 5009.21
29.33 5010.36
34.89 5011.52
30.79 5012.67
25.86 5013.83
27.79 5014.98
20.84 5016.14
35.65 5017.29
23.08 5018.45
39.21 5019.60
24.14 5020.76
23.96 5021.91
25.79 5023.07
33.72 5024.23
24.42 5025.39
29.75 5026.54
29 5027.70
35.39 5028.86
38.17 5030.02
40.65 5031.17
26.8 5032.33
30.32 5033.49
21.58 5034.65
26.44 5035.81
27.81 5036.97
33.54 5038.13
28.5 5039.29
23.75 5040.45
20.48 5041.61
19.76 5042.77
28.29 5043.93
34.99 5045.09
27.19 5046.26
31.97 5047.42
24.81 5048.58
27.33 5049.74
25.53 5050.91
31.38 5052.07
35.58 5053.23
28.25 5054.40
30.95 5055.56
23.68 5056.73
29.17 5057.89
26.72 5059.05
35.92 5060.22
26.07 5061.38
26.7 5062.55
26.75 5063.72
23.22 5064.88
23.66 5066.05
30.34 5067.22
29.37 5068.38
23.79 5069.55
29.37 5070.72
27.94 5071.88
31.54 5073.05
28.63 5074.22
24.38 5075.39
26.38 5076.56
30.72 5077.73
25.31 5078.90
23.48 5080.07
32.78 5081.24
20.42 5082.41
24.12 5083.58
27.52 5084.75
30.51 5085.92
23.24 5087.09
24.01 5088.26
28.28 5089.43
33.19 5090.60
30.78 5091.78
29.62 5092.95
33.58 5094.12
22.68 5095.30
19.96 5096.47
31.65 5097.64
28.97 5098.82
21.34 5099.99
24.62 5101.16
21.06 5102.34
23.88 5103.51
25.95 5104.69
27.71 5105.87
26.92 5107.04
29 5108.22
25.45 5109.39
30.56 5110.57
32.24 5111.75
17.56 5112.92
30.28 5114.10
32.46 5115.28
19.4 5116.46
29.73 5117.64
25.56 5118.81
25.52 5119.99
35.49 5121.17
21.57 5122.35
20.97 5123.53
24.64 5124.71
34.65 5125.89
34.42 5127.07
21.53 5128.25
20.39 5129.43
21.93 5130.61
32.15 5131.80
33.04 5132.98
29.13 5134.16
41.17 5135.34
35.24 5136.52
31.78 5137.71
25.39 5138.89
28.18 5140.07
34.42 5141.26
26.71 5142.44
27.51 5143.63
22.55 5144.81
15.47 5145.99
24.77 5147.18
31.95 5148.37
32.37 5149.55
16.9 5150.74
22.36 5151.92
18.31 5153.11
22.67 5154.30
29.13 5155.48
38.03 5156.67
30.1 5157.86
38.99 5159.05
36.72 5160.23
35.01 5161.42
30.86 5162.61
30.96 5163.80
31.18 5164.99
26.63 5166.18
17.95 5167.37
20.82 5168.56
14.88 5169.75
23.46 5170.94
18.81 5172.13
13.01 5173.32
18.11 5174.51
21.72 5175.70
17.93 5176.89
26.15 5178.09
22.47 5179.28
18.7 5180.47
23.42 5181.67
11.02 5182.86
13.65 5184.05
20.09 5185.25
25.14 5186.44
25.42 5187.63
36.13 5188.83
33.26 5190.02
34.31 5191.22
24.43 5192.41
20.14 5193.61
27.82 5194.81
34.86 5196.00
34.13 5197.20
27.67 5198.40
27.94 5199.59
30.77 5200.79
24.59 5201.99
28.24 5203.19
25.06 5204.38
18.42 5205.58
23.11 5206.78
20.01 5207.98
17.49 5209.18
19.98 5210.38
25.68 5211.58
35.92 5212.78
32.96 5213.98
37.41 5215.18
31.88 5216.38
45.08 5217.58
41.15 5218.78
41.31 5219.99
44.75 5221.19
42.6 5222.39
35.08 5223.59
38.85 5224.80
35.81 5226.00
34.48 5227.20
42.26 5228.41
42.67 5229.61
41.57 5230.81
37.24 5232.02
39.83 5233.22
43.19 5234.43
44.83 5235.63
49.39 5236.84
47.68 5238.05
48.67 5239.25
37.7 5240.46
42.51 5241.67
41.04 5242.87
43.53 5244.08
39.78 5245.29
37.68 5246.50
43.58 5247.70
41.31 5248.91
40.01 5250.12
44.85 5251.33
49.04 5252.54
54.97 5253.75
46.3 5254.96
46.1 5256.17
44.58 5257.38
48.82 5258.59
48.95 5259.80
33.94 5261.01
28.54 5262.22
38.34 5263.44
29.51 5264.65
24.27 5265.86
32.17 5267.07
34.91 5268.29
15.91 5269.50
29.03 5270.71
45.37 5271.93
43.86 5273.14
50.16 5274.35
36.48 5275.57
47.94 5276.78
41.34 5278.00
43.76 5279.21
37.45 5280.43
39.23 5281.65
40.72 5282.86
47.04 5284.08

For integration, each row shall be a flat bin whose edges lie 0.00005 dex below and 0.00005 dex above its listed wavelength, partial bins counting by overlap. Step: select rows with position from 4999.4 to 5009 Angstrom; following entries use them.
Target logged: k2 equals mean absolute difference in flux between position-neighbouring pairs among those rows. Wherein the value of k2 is 2.8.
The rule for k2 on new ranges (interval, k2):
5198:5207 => 3.9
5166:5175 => 5.9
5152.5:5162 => 5.8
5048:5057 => 4.5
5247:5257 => 3.9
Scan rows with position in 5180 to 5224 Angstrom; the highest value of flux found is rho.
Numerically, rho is 45.08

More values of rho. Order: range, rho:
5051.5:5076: 35.92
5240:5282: 54.97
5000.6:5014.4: 36.9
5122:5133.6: 34.65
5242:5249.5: 43.58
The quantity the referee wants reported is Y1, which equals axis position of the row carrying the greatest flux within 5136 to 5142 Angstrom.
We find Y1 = 5136.52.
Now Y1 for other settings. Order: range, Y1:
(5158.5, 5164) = 5159.05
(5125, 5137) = 5135.34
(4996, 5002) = 4997.69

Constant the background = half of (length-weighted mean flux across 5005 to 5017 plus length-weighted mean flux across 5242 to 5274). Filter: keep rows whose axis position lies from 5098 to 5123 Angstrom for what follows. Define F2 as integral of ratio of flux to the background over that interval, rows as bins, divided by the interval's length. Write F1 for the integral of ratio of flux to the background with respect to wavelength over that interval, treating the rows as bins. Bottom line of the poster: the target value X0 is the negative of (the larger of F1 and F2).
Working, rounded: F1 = 19.3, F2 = 0.77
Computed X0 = -19.3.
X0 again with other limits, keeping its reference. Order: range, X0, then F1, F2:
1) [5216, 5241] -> -30.1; 30.1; 1.21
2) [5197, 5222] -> -22.0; 22.0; 0.88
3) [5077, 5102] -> -19.6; 19.6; 0.79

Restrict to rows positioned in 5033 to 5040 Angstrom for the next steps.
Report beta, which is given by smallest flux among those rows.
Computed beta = 21.58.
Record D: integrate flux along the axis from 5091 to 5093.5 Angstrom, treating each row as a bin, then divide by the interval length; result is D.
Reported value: 30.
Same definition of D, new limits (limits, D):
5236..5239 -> 48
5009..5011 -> 32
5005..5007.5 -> 29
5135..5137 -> 38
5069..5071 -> 26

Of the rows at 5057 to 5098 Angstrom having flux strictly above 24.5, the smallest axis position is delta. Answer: 5057.89 Angstrom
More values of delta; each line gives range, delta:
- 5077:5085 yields 5077.73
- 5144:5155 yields 5147.18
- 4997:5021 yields 4997.69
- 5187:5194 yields 5187.63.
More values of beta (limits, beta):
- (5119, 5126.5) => 20.97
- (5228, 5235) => 37.24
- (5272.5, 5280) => 36.48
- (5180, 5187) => 11.02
